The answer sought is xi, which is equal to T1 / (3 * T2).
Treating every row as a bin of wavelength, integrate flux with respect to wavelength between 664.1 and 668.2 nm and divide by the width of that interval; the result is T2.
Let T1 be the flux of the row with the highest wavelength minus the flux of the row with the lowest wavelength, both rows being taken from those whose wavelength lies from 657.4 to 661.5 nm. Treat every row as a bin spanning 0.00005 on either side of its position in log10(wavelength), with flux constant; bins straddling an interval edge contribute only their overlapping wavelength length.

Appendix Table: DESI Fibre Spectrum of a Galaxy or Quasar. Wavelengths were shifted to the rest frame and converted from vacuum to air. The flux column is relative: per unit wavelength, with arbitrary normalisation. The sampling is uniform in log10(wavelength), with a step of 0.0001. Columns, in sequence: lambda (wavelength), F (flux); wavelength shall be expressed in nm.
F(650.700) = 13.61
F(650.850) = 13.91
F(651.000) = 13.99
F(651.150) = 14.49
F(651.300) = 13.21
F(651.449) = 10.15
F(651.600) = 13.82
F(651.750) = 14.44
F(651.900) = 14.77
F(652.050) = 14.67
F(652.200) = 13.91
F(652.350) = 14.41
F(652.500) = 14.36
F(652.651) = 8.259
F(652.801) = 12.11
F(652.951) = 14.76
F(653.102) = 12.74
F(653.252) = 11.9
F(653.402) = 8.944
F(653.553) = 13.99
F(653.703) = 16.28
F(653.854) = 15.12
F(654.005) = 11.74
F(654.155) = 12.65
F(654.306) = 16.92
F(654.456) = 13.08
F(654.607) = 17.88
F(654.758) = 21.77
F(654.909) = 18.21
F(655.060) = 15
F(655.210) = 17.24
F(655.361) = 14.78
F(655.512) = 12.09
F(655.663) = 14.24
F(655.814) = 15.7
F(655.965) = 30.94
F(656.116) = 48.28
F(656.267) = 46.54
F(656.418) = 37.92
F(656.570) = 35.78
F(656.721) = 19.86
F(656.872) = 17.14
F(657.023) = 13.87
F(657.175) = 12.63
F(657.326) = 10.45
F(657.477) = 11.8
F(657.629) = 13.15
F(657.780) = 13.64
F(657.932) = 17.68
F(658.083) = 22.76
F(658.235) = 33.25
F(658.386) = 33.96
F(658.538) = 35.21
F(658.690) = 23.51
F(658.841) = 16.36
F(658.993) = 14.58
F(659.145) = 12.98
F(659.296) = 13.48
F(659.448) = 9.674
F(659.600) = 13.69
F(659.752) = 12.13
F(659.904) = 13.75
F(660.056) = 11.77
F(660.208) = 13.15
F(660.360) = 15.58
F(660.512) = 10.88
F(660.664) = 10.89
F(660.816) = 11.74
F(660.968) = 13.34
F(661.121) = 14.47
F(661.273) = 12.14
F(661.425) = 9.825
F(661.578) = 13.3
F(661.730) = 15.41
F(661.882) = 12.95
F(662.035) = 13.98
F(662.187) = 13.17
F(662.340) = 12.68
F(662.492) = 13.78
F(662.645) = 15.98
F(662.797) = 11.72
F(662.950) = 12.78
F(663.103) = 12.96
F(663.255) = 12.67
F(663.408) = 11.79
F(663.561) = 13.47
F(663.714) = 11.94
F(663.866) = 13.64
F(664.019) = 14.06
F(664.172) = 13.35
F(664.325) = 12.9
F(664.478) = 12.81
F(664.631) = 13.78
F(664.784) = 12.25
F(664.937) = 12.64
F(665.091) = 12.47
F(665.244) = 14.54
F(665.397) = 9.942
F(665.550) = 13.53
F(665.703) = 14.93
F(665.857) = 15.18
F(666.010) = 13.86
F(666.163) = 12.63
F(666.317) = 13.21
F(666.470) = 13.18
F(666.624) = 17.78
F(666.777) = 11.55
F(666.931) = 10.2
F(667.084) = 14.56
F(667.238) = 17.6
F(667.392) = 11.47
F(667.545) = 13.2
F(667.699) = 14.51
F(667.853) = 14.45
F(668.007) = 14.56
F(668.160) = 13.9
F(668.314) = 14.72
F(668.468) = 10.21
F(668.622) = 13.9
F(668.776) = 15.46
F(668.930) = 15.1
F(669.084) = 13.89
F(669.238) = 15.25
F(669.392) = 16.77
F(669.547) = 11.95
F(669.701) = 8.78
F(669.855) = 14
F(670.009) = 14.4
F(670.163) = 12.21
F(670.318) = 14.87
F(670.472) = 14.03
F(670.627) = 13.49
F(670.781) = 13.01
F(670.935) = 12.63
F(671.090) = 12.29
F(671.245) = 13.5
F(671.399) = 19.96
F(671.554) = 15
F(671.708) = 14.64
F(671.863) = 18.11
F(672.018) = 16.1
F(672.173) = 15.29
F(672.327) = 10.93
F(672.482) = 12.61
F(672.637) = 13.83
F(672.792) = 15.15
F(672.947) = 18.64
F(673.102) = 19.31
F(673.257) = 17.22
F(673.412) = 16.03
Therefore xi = -0.049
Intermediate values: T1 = -2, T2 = 13.5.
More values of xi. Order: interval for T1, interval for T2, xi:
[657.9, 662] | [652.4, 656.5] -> -0.086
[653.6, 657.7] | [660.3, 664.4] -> -0.080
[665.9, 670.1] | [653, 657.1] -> 0.009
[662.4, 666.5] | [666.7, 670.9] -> -0.015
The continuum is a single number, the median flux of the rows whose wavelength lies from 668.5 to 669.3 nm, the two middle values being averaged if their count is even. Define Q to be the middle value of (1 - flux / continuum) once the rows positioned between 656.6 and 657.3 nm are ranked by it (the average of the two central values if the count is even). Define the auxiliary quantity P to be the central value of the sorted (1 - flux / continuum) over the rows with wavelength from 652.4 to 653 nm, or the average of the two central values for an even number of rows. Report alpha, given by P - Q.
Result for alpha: 0.15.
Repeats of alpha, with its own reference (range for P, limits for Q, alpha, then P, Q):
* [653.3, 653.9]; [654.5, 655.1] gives 0.23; 0.036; -0.20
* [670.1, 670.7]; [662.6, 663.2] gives -0.06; 0.089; 0.15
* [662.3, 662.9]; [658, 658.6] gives 1.35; 0.124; -1.23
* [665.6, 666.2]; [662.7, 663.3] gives -0.11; 0.047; 0.16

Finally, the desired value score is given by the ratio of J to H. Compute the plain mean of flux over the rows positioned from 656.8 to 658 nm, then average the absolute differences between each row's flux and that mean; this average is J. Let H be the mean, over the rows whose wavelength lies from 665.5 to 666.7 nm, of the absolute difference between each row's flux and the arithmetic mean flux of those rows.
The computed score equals 1.5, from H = 1.3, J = 1.8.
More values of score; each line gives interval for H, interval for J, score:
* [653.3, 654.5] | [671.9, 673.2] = 1.1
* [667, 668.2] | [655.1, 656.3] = 11.9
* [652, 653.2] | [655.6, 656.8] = 6.9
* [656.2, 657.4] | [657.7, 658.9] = 0.6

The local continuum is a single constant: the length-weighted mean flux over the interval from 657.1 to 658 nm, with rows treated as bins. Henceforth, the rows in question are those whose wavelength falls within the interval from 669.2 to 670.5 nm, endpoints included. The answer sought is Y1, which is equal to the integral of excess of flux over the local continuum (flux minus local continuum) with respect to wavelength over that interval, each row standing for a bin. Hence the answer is 0.4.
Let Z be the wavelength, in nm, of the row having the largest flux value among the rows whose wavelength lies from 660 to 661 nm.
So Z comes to 660.360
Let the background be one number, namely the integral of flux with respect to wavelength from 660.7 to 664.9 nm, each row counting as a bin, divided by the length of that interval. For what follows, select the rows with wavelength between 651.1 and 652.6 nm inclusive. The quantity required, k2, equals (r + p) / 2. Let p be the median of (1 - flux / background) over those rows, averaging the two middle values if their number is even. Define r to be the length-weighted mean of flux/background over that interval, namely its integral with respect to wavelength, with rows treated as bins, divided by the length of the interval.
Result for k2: 0.47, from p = -0.10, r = 1.05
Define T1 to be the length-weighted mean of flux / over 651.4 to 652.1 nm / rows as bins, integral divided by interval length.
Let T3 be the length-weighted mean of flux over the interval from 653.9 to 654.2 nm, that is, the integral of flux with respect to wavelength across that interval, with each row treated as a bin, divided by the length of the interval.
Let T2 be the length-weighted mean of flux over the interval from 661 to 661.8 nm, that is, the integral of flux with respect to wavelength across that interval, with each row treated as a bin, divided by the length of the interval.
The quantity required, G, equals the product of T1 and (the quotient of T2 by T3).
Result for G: 14.3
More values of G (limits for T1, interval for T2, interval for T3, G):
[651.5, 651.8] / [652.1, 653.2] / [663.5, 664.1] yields 13.4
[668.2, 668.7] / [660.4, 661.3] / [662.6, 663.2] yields 12.2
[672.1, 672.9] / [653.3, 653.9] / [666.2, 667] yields 14.0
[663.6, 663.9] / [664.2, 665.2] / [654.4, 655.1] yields 9.5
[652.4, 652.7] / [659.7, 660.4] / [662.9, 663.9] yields 12.3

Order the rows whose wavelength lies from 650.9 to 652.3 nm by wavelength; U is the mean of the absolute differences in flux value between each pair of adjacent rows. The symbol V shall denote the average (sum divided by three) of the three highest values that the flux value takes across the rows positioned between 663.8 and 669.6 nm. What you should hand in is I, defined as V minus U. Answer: 16.1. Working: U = 1.29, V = 17.4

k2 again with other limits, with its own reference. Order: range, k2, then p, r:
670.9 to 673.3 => 0.51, -0.16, 1.18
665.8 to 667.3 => 0.52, -0.04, 1.07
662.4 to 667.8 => 0.51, -0.01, 1.02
